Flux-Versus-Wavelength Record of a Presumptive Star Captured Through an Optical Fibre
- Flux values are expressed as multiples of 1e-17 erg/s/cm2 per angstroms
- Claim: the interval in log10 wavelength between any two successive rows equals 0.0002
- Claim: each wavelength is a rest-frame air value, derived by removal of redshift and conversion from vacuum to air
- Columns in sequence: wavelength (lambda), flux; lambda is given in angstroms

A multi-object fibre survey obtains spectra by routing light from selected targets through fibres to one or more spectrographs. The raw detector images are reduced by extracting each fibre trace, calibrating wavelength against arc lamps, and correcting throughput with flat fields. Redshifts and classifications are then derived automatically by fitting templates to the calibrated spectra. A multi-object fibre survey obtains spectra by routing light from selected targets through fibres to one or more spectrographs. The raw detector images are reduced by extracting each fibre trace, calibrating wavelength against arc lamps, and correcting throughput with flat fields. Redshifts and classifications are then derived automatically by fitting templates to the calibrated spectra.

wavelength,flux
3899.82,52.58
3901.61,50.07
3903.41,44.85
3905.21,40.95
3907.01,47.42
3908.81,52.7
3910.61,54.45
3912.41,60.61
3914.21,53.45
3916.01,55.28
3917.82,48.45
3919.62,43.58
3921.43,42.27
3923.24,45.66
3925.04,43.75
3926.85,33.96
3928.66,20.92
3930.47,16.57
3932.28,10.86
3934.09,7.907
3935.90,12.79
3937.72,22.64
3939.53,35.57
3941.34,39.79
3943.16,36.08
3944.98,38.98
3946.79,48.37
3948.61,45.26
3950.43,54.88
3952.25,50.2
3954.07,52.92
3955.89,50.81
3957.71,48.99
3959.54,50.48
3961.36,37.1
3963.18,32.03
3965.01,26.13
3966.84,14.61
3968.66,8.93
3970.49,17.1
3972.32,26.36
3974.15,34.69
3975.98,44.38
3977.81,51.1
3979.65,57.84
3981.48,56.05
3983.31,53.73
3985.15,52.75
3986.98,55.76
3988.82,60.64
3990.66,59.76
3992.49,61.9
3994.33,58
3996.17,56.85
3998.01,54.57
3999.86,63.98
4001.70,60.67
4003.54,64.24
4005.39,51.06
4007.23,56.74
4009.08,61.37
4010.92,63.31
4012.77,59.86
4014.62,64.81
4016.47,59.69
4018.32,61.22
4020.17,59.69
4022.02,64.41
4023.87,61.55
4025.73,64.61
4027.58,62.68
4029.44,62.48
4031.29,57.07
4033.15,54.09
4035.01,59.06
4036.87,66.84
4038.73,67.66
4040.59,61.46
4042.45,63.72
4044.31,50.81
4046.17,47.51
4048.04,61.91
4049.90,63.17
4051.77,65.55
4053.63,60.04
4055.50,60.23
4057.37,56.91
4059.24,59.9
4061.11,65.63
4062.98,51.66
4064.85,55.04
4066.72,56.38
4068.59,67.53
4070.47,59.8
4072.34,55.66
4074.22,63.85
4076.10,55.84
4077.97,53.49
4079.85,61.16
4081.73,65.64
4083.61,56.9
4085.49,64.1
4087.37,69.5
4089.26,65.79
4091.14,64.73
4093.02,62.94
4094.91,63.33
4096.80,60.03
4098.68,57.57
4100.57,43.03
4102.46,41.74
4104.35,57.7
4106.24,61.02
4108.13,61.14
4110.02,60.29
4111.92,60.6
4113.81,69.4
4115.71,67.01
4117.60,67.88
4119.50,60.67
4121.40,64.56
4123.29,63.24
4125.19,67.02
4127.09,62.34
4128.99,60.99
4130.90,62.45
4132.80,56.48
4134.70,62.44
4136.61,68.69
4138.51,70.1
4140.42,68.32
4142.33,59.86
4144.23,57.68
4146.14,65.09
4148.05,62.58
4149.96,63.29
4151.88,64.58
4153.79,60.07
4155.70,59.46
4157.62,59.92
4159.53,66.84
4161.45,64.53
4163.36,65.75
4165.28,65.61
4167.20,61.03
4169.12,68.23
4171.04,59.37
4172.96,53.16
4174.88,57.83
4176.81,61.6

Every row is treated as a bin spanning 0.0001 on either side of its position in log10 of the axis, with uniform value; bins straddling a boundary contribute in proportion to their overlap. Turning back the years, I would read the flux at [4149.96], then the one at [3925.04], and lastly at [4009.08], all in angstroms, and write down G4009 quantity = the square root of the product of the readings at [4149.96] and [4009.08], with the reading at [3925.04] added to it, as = 106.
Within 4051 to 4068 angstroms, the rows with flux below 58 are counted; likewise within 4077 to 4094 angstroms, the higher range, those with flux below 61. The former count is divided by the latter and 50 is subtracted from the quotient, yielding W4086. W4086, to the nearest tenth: -48.0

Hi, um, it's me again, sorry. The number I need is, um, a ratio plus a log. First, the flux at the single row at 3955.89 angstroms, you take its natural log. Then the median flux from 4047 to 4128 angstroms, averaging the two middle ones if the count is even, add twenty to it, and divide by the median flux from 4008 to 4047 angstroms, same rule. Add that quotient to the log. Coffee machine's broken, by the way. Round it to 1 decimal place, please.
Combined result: 5.2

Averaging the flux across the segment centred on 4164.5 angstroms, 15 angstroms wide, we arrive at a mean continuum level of 64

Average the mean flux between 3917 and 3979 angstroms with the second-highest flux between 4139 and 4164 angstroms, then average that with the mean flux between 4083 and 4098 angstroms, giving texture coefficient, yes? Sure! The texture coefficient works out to 57.2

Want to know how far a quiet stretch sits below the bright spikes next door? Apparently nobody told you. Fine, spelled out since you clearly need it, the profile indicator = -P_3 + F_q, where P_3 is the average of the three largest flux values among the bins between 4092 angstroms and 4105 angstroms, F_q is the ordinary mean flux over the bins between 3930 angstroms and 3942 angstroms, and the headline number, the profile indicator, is -41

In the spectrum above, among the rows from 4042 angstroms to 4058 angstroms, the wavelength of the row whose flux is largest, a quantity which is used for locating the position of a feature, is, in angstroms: 4051.77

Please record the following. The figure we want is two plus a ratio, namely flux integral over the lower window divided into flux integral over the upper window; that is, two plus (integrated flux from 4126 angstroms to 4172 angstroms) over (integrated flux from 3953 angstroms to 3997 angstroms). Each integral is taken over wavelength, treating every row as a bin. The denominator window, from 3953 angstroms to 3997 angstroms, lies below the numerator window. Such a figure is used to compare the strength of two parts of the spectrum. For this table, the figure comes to 3.48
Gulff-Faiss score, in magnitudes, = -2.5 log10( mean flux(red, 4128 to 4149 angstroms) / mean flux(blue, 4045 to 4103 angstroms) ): -0.07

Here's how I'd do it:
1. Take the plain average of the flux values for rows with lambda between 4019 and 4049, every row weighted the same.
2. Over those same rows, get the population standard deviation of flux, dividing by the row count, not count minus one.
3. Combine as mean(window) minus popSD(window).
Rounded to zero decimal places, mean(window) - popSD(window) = 55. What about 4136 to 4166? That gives 60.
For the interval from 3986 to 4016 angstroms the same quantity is 56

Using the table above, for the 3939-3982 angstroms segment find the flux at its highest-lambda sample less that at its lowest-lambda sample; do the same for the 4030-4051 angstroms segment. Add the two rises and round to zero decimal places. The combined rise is 27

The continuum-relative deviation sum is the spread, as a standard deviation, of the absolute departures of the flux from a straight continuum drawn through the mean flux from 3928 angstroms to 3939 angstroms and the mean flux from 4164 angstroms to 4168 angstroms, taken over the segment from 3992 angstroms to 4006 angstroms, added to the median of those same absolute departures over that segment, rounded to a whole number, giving 35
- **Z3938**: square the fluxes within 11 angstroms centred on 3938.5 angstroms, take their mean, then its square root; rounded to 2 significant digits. 29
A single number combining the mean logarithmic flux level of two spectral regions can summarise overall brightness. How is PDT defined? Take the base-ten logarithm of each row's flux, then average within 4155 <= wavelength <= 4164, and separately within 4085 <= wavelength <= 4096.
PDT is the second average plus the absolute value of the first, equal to 3.61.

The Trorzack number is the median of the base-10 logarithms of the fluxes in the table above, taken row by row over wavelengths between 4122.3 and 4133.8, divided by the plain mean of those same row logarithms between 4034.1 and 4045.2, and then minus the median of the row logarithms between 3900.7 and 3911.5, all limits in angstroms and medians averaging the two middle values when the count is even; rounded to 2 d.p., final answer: -0.68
